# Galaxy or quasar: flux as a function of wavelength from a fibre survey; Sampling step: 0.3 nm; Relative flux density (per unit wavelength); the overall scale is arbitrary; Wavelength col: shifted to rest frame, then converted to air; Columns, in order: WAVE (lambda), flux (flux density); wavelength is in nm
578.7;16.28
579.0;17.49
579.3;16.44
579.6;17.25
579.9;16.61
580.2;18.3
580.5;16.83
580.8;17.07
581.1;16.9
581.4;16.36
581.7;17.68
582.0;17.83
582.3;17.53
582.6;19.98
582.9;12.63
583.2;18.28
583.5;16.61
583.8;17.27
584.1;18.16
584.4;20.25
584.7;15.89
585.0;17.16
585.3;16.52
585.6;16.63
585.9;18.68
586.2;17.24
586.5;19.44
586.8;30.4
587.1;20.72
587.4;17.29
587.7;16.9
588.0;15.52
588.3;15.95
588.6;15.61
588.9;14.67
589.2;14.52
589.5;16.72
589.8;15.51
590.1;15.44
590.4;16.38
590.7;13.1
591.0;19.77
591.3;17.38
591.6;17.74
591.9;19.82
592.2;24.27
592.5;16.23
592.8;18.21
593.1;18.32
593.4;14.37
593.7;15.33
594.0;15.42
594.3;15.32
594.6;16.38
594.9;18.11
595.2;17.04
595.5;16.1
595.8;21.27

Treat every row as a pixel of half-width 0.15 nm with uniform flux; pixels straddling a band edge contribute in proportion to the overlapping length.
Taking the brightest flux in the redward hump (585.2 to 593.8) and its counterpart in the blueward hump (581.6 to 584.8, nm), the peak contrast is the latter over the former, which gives 0.7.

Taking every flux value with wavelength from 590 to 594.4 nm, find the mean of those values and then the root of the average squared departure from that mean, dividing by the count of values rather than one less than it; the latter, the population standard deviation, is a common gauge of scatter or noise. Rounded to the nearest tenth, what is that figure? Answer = 2.7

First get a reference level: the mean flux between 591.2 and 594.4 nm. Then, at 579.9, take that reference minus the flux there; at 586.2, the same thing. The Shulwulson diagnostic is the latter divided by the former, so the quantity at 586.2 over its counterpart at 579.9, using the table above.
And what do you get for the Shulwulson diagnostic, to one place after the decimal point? 0.3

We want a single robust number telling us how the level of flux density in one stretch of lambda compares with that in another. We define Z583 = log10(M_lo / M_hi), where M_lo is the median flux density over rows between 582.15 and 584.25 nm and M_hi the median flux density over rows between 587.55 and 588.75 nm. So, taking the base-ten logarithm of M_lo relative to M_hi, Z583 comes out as 0.05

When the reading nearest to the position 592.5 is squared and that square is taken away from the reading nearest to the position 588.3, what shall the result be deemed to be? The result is -247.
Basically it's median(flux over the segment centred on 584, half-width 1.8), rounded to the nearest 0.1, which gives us 17.2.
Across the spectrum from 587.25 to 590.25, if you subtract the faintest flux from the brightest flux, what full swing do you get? 2.8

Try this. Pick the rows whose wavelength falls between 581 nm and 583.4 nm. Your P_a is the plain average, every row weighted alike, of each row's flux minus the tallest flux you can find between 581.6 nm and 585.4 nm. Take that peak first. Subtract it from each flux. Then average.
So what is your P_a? -3.1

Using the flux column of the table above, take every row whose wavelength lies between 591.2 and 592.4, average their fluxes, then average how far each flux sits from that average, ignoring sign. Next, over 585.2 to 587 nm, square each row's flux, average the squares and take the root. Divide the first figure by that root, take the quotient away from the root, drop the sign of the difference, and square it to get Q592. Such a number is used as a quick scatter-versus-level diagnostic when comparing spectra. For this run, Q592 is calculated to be 412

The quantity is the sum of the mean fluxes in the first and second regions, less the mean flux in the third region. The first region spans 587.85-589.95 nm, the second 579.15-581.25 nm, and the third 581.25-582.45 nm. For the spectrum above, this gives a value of 15.2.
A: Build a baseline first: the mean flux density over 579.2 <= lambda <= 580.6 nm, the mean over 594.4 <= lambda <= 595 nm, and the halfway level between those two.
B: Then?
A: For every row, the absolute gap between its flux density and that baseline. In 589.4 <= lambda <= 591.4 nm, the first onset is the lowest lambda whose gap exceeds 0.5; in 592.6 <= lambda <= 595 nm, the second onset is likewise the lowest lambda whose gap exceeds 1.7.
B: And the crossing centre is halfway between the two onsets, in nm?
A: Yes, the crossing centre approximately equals 591.60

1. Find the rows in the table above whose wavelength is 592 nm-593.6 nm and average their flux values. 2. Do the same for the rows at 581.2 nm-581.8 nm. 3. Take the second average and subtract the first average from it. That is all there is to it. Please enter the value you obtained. -1.3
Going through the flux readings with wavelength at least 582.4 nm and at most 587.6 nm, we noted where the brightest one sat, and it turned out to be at 586.8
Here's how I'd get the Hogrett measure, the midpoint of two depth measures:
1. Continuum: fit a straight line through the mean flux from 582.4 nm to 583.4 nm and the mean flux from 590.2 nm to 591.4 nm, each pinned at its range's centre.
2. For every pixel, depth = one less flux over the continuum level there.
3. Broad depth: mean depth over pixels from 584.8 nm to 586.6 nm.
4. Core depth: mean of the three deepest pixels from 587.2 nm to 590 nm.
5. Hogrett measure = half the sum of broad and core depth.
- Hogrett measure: 0.03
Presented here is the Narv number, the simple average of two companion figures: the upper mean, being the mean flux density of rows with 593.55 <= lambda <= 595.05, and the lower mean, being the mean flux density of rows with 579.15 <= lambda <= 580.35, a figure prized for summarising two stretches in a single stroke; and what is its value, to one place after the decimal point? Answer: 16.6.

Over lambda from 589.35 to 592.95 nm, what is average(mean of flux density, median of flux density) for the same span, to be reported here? 17.3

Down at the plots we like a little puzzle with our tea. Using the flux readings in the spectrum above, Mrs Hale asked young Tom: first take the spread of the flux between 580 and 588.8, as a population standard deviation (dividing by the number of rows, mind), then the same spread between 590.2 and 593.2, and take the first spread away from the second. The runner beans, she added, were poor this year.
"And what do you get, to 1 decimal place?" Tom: -0.1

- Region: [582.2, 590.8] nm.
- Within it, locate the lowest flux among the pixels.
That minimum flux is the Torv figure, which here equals 12.63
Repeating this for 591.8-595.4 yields 14.37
